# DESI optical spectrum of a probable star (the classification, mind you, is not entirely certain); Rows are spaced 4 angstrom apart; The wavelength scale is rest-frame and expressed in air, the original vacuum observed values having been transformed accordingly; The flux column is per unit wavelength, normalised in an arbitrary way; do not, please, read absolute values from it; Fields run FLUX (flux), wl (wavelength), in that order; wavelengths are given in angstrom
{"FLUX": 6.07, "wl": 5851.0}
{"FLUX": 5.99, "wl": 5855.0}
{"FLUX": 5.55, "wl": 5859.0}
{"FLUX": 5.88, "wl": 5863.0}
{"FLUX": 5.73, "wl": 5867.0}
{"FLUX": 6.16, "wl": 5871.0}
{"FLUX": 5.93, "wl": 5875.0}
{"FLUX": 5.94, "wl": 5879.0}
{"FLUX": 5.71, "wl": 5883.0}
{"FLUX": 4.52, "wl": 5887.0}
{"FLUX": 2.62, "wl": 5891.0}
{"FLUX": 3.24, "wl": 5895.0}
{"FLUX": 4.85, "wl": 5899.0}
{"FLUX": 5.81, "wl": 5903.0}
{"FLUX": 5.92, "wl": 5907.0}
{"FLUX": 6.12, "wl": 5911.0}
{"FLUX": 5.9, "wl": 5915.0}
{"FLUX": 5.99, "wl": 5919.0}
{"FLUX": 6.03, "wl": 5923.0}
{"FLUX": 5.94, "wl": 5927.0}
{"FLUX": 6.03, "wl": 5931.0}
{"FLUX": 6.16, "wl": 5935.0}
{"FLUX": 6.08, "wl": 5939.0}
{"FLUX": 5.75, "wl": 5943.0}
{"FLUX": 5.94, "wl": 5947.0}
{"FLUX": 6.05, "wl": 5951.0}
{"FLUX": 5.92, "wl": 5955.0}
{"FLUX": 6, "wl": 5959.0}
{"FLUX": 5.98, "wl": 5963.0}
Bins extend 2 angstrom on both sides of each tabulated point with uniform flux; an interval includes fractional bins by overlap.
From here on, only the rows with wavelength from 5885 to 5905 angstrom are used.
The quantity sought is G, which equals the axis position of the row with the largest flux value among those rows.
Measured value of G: 5903.0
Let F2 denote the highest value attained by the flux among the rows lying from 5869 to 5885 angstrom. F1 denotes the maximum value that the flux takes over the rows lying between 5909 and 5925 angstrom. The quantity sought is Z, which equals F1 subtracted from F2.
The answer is 0.04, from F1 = 6.12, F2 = 6.16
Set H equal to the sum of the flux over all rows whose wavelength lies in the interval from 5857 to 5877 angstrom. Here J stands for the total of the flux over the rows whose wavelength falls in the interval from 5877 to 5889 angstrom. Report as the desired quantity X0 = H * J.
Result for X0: 473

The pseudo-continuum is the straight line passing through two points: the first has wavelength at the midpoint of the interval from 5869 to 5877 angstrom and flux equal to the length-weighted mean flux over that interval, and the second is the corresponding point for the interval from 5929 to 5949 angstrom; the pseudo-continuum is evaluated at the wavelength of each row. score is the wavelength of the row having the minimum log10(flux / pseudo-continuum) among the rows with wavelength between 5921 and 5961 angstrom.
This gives 5943.0 angstrom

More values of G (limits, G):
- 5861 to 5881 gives 5871.0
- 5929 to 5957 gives 5935.0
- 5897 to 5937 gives 5935.0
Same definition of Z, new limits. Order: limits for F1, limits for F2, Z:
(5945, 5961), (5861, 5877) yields 0.11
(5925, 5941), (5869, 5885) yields 0.00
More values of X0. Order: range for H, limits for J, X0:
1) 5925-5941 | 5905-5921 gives 579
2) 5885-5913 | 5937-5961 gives 1182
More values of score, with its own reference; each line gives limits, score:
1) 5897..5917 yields 5899.0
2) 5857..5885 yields 5859.0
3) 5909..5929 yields 5915.0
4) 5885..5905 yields 5891.0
